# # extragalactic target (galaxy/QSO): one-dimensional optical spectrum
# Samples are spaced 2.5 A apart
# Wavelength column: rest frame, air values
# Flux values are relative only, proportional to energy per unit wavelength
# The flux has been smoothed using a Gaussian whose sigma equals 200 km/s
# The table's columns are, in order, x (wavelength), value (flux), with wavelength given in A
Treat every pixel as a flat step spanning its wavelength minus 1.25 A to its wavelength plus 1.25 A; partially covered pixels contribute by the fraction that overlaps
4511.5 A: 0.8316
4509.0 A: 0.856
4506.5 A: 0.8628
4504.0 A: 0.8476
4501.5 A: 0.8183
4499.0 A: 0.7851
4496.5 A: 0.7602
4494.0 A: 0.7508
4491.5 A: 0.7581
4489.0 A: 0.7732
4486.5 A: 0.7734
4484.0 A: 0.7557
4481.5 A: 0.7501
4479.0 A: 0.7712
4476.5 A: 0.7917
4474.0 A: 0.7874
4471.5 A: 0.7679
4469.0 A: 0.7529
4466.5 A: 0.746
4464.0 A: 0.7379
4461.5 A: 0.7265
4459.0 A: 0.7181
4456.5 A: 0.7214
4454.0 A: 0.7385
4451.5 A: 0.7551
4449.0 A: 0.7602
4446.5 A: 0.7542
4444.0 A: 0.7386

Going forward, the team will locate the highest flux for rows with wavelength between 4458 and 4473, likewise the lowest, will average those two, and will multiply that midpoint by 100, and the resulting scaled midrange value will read 74.3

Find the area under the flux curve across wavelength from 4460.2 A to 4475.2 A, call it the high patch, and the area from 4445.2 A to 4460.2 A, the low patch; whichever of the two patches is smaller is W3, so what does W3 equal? 11.1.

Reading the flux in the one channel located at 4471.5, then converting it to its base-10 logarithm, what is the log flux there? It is -0.115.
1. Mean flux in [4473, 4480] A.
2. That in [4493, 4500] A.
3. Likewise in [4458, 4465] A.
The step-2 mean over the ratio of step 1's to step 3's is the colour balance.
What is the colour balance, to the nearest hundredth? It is 0.71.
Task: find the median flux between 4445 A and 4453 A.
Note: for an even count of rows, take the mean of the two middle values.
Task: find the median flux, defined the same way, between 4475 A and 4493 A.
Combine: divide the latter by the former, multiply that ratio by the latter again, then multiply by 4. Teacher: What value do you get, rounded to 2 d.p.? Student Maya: 3.15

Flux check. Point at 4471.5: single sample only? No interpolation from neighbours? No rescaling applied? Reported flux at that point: 0.7679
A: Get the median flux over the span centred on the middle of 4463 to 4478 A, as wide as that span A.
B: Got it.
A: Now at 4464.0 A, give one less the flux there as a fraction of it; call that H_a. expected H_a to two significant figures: 0.030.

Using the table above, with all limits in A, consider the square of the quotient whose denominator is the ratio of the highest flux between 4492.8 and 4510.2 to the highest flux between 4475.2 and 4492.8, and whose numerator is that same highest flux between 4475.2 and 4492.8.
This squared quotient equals 0.53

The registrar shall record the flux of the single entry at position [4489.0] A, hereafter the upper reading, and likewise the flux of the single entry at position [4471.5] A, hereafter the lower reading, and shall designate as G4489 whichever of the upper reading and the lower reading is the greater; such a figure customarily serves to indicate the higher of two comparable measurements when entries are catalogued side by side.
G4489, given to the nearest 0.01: 0.77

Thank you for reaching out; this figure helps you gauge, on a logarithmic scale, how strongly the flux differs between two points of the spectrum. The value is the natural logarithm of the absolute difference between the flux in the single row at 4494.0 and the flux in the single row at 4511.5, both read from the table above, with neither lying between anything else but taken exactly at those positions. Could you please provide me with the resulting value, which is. -2.5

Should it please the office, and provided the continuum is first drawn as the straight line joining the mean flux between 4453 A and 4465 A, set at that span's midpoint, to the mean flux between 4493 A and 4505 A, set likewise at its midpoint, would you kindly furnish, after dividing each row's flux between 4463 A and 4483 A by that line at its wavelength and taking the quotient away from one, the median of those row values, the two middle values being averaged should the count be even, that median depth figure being -0.013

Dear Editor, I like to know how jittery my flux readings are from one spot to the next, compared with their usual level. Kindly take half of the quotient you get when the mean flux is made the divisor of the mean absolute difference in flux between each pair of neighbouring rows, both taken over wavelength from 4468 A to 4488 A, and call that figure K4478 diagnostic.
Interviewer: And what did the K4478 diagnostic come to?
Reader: 0.010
